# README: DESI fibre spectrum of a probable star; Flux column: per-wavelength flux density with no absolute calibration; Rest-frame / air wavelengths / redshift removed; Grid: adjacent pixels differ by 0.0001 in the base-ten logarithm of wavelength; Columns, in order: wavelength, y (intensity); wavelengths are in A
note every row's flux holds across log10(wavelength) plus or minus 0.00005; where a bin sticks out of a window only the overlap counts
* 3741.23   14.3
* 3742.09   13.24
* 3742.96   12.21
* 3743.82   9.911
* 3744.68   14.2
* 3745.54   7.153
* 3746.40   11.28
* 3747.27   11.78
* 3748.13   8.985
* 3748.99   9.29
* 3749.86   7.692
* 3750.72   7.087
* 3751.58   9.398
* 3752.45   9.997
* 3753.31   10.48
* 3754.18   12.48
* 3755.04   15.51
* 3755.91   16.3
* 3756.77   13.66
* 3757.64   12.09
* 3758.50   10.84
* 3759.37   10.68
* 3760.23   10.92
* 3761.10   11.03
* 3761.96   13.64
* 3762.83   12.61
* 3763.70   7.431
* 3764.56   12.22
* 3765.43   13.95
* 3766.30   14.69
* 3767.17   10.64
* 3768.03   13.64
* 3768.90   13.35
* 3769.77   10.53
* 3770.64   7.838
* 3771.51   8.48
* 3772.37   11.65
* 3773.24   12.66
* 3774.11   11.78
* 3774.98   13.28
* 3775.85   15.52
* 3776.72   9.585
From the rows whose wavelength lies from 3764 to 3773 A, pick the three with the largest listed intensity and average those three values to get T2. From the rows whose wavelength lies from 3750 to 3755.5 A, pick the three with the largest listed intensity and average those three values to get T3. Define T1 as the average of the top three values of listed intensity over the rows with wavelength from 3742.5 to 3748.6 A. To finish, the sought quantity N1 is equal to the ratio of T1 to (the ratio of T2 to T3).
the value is 11.6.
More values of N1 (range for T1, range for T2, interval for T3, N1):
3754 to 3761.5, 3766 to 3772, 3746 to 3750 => 11.8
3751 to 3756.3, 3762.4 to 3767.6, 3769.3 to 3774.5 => 12.9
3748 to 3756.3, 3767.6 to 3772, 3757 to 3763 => 15.1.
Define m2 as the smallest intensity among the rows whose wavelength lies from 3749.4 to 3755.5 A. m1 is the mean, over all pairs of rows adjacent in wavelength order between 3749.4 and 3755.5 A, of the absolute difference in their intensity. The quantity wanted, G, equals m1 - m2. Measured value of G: -5.6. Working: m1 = 1.5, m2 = 7.087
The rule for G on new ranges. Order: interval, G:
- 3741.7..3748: -3.9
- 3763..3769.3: -5.0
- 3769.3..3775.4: -6.2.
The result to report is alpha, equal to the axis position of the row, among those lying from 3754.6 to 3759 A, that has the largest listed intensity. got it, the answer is 3755.91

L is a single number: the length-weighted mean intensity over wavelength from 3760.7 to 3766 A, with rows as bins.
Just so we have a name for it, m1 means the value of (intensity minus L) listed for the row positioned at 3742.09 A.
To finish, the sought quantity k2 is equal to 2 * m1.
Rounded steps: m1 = 1.3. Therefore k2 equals 3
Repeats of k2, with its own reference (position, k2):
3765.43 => 4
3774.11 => 0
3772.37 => 0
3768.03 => 3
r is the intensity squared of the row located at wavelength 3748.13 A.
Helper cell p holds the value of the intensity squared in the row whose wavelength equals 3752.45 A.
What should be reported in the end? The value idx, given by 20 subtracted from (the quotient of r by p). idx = -19.2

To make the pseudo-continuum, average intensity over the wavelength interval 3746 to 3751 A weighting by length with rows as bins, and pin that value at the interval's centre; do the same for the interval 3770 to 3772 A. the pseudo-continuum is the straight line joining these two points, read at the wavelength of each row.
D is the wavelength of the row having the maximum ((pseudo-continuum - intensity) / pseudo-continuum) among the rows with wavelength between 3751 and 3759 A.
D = 3751.58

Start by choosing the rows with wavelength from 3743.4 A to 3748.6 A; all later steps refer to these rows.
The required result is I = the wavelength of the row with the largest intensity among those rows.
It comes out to 3744.68 A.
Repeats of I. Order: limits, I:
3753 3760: 3755.91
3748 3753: 3752.45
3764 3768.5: 3766.30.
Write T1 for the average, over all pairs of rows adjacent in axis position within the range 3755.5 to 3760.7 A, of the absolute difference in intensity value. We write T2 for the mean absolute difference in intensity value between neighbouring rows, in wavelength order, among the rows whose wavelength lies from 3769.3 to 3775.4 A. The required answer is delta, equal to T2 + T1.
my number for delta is 2.8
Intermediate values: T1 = 1.2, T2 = 1.65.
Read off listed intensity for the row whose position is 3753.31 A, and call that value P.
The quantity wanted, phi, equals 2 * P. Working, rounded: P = 10.48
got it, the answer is 21.0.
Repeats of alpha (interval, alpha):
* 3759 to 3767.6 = 3766.30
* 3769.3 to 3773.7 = 3773.24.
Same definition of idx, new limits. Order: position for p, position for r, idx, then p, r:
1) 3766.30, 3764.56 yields -19.3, 216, 149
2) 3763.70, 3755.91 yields -15.2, 55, 266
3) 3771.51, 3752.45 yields -18.6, 72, 100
